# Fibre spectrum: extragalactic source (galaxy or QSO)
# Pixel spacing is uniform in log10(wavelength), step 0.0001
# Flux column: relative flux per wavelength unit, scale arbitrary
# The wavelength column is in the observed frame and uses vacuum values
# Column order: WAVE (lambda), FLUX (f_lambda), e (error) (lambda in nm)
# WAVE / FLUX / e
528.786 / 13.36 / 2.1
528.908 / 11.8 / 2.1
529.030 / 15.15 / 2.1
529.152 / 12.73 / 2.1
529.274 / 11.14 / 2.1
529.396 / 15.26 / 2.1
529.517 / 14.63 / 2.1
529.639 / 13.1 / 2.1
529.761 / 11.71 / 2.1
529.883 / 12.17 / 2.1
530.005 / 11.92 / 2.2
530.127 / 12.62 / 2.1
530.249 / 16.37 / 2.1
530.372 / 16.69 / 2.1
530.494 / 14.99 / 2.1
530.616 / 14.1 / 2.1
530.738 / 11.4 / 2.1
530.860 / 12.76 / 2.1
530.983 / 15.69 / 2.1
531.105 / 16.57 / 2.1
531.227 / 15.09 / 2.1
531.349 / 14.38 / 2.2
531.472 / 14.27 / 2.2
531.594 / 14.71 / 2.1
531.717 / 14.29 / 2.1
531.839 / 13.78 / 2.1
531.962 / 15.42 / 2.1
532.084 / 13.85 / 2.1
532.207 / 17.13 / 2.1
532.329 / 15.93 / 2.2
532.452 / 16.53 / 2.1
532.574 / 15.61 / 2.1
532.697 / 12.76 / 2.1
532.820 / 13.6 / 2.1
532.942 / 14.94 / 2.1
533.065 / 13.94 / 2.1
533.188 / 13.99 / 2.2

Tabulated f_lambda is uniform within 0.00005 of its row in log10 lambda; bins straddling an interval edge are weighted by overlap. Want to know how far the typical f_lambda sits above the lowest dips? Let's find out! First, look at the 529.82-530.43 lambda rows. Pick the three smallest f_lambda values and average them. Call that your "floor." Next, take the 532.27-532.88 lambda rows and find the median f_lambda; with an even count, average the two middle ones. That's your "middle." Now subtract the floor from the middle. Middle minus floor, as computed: 3.4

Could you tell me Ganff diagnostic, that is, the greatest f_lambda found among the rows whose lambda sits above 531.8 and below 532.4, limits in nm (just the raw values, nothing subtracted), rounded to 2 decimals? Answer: 17.13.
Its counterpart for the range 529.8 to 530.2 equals 12.62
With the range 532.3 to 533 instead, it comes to 16.53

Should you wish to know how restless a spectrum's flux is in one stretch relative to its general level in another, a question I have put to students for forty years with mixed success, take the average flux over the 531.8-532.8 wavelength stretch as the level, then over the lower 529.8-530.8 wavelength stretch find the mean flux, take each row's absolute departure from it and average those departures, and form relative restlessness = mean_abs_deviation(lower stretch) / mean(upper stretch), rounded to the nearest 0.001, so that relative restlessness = 0.116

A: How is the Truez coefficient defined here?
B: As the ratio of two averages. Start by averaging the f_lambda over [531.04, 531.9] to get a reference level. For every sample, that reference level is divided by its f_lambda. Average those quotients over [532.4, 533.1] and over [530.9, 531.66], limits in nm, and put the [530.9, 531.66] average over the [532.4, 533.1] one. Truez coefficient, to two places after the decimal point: 0.96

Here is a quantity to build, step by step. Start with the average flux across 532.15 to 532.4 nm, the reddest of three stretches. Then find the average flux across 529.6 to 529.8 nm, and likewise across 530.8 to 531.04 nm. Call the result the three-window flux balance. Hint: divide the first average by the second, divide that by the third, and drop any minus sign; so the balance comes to 0.094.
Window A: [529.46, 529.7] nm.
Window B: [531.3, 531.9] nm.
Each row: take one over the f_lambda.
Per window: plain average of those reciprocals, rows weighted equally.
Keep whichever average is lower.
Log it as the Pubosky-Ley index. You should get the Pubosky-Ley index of 0.0700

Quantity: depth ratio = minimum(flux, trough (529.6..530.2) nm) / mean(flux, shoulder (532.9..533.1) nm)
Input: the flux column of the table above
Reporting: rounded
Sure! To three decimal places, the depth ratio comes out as 0.811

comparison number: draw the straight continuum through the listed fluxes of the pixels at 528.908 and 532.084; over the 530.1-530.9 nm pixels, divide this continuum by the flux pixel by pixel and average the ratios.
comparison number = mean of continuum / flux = 0.92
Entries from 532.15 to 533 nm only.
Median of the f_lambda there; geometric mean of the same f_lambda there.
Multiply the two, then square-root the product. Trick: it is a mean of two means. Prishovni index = 15.4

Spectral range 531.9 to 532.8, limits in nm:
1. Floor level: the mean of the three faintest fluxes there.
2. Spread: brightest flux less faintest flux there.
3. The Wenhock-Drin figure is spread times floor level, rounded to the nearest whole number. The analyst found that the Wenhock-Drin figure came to 61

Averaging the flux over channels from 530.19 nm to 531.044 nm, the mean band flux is 14.6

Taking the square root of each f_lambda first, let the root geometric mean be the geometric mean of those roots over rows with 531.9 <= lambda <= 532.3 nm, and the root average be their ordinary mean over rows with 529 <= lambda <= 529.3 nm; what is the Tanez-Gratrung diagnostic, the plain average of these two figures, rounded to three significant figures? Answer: 3.76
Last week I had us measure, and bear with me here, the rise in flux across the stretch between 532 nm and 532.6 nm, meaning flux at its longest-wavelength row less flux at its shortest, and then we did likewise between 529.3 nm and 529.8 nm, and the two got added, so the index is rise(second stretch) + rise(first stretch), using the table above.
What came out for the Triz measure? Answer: -1.8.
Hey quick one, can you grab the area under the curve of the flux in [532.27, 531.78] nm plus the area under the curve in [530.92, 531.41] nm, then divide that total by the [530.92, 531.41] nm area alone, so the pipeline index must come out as 1.98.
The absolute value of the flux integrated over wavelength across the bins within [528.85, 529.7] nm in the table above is 11.4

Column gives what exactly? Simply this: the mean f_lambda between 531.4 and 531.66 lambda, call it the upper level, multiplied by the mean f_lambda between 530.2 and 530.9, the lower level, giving 208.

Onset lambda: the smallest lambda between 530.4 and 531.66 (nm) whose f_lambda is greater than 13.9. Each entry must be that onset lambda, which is 530.494 nm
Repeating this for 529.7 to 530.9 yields 530.249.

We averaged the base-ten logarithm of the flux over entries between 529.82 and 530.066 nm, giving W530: 1.08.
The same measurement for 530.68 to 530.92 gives 1.08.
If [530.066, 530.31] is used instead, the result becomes 1.16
